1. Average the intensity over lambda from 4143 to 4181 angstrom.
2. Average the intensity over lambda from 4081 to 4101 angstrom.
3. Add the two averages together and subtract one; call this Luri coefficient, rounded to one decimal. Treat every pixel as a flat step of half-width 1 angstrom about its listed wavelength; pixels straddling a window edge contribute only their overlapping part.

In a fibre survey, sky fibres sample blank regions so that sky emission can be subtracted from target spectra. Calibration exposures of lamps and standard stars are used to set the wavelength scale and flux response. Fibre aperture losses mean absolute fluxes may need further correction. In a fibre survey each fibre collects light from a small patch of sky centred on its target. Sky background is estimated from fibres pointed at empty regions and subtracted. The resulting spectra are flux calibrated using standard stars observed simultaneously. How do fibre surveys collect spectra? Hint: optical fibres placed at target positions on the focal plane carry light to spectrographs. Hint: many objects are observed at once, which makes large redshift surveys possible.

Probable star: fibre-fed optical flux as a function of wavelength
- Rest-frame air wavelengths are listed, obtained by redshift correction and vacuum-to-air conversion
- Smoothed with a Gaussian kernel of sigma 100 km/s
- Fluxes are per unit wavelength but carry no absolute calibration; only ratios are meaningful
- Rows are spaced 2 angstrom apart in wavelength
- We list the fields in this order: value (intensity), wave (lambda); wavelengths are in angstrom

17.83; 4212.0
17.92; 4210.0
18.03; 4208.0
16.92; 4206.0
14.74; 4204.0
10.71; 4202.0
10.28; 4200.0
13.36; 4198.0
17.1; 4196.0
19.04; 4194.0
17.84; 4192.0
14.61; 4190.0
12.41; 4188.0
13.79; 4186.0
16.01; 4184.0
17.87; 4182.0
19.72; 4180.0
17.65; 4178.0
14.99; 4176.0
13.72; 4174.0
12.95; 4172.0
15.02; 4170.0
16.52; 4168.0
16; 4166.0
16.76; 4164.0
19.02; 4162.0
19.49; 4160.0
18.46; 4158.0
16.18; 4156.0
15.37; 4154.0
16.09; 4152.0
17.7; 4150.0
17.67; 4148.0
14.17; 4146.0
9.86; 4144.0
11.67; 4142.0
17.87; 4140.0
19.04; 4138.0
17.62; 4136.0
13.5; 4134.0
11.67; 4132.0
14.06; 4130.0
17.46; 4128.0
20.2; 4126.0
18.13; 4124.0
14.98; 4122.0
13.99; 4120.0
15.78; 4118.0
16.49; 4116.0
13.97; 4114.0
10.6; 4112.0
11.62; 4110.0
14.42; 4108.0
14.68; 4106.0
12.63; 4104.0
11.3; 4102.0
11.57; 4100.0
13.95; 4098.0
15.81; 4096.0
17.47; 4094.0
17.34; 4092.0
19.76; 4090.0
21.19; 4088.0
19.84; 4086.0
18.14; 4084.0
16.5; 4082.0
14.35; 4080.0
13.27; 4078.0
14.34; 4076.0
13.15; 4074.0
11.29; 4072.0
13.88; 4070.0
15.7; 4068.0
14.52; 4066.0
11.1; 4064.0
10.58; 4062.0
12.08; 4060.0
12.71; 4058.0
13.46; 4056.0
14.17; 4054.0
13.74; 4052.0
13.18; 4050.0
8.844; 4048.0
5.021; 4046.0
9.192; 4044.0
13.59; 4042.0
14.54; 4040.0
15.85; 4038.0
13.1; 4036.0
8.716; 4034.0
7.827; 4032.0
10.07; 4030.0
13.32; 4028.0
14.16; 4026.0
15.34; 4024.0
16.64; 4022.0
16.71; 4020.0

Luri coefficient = 32.3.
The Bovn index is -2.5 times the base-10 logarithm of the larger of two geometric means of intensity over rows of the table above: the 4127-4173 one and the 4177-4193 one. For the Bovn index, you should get -3.01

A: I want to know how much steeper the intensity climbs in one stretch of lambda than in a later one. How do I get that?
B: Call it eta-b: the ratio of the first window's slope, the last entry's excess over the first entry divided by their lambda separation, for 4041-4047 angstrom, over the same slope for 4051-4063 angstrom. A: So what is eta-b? 6.8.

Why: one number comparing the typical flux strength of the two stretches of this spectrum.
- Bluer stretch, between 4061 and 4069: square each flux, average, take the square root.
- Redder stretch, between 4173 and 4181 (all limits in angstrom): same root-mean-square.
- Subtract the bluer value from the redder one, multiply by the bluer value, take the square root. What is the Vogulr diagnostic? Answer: 6.8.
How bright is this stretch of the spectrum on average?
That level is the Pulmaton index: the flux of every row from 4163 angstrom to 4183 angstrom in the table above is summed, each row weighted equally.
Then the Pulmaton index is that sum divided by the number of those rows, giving 16.1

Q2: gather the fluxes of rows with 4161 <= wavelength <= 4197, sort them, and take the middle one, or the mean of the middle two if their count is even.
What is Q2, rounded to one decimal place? 16.3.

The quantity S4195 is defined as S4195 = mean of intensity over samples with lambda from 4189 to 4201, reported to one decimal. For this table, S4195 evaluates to 15.4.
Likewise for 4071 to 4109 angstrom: 15.3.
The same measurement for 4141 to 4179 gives 15.8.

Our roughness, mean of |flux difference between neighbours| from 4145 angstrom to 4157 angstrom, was 1.33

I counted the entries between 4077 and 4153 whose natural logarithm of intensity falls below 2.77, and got 21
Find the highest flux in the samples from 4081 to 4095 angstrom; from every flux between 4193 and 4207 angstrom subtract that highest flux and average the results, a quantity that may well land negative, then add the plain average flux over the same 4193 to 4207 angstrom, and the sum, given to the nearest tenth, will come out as 8.0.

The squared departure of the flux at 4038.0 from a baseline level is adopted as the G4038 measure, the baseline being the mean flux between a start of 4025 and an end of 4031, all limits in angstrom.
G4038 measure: 11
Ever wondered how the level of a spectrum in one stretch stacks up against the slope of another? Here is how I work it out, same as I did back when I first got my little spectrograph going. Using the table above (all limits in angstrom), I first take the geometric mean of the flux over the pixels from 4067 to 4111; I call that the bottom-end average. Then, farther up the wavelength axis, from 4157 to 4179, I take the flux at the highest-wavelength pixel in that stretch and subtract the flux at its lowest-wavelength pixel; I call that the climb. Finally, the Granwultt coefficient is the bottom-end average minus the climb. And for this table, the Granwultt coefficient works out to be 16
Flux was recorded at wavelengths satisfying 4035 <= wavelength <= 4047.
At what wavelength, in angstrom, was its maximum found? 4038.0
